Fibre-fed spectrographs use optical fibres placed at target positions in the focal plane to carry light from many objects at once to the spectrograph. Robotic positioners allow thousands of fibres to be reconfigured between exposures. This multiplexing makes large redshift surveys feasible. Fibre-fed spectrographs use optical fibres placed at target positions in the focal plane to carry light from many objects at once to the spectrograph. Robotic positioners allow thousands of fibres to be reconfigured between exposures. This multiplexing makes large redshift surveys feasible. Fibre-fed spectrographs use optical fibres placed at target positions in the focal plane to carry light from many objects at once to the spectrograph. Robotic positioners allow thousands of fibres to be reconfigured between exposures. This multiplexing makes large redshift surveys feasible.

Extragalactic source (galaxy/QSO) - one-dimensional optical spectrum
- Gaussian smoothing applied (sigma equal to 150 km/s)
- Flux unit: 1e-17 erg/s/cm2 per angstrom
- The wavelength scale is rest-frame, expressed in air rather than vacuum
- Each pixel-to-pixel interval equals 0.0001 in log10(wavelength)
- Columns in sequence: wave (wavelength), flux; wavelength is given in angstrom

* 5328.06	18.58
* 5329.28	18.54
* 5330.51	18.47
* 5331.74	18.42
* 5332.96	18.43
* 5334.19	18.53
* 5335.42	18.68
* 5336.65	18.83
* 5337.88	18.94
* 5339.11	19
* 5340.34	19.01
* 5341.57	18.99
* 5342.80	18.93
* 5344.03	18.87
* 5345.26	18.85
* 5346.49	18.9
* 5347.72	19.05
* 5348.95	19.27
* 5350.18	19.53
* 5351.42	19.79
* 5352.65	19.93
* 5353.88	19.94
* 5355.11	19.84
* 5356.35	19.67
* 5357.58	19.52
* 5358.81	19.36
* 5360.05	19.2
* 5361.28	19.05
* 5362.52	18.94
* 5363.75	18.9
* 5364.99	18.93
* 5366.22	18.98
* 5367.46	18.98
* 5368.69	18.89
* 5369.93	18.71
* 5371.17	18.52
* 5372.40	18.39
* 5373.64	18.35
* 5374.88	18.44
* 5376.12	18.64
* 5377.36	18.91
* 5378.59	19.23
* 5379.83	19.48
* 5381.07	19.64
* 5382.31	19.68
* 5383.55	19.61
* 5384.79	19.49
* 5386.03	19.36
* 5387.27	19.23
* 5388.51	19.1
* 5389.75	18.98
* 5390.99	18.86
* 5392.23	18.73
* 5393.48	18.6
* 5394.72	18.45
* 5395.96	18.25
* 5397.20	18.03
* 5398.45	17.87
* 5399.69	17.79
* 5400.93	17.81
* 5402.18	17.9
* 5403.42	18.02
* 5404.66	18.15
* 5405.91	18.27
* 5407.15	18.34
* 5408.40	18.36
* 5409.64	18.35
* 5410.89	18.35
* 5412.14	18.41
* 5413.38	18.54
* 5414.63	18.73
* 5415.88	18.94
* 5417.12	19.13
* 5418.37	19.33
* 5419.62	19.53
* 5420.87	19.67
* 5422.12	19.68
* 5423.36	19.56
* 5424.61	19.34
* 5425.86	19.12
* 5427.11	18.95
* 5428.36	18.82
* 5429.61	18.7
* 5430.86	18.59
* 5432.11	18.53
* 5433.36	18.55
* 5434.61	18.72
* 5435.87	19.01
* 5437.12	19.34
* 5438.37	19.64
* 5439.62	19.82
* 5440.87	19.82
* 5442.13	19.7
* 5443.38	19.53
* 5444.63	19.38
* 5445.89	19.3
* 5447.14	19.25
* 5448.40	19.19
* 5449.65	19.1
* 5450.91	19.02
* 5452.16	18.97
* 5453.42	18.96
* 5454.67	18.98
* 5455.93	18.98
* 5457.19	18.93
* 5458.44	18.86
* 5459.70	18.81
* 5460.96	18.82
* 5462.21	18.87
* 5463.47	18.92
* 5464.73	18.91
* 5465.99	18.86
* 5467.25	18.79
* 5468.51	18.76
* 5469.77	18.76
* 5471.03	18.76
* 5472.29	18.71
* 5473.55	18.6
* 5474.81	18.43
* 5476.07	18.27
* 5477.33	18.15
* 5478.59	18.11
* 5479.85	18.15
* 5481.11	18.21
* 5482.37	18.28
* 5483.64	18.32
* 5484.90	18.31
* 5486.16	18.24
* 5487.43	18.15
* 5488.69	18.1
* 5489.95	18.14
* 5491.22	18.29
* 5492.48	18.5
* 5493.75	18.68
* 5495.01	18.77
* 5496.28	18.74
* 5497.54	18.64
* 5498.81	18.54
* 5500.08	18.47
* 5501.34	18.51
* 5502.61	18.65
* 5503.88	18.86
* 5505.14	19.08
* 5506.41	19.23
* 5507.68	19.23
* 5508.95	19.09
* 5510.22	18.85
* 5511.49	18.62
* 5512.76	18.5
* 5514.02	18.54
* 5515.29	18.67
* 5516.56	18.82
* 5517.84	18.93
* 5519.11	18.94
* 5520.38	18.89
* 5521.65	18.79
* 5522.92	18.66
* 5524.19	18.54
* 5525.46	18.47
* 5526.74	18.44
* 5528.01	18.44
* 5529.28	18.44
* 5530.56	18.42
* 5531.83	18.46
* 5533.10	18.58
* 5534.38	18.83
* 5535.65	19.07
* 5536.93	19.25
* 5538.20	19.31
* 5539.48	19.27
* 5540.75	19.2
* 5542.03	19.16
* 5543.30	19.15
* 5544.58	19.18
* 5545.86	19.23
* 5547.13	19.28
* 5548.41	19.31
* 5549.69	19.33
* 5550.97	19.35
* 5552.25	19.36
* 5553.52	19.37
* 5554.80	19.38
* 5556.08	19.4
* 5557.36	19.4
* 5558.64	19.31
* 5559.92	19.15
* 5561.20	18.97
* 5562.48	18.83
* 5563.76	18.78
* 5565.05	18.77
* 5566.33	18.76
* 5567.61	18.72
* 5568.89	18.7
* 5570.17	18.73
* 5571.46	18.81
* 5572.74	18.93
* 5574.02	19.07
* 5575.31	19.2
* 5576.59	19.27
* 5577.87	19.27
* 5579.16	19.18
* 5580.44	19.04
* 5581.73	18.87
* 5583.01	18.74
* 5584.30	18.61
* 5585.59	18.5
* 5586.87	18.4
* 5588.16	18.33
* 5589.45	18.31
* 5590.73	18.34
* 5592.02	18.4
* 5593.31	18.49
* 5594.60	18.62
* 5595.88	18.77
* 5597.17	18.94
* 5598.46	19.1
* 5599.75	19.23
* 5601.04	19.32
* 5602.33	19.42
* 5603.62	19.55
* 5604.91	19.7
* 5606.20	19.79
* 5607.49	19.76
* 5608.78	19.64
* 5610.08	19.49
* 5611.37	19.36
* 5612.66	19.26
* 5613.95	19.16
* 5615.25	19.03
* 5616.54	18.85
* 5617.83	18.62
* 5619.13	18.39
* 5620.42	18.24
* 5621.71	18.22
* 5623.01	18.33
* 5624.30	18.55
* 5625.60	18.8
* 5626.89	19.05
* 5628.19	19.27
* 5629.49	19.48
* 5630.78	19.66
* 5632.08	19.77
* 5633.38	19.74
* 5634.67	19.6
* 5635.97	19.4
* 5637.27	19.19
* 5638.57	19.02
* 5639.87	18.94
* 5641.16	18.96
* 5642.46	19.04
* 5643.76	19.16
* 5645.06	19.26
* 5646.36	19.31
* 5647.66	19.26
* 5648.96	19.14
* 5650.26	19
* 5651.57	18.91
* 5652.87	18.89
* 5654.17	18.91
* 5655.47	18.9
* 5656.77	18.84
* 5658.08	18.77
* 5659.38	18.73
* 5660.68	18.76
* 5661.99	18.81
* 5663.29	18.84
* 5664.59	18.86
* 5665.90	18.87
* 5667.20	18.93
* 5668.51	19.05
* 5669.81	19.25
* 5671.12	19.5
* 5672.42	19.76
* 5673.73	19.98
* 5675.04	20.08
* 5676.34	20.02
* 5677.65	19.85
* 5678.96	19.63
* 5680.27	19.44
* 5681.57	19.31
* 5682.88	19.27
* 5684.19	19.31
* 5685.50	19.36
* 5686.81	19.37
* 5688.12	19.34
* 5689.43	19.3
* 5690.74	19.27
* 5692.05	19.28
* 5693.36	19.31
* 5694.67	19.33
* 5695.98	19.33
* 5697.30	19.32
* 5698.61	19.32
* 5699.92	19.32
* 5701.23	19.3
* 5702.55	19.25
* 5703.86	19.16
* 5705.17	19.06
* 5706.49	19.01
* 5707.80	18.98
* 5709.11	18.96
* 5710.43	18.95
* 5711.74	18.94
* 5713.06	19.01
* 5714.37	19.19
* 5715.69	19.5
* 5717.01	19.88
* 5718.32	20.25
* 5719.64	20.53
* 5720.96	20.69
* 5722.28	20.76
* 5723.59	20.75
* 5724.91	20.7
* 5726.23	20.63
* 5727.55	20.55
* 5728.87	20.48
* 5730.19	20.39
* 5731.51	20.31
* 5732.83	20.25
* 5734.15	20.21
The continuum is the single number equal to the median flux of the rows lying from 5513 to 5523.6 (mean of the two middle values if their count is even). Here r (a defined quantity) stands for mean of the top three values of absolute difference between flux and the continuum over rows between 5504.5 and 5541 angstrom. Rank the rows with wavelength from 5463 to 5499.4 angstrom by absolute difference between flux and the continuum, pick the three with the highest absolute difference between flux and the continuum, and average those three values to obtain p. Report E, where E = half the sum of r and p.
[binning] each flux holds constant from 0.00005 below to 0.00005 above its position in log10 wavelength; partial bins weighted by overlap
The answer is 0.6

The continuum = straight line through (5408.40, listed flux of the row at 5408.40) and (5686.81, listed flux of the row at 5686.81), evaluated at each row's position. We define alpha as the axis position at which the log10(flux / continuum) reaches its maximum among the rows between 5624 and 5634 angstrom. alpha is 5632.08 angstrom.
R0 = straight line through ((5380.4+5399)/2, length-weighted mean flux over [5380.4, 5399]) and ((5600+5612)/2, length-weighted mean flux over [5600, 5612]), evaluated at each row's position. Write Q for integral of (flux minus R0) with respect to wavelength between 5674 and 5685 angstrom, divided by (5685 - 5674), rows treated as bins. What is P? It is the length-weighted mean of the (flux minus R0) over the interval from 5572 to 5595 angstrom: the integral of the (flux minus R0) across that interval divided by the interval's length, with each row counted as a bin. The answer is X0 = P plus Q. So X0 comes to -0.9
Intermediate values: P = -0.72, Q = -0.1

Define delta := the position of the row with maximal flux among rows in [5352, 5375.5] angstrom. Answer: 5353.88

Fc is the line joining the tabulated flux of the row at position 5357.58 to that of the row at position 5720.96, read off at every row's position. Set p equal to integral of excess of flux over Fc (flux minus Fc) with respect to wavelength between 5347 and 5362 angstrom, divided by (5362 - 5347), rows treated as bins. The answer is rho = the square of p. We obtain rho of 0.0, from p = -0.01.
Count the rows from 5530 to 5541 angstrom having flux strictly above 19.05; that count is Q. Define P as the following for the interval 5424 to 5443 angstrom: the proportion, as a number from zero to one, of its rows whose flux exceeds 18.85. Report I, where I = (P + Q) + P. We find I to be 6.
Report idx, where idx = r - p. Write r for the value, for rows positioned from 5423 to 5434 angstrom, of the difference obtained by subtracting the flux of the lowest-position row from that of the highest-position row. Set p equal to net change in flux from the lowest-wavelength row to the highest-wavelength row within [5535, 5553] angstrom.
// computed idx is -1.3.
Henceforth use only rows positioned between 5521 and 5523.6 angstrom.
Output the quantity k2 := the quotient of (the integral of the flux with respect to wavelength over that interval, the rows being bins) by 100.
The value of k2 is 0.488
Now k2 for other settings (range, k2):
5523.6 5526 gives 0.445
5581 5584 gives 0.563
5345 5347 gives 0.378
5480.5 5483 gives 0.457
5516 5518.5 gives 0.470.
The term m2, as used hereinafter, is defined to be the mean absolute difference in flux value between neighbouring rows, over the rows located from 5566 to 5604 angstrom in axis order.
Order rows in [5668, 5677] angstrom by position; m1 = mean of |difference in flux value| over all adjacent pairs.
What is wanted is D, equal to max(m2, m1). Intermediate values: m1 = 0.18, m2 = 0.10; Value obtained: 0.18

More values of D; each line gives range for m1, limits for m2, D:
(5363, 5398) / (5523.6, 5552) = 0.14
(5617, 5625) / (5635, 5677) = 0.15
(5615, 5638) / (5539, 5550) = 0.17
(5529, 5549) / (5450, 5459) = 0.08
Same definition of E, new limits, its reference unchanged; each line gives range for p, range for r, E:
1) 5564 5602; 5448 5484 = 0.6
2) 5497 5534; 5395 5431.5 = 0.7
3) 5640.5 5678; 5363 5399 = 1.1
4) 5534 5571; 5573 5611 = 0.8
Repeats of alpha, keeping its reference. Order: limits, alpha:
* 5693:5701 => 5694.67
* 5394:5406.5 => 5394.72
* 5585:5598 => 5597.17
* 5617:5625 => 5617.83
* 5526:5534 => 5533.10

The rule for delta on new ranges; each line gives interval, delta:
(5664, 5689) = 5675.04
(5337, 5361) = 5353.88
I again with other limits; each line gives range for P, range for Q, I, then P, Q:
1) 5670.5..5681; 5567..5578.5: 6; 1.0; 4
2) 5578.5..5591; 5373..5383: 5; 0.3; 4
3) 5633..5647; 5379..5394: 10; 1.0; 8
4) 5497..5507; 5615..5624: 1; 0.4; 0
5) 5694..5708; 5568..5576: 4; 1.0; 2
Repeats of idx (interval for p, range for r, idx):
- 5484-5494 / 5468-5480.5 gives -1.0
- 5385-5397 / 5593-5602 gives 1.9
